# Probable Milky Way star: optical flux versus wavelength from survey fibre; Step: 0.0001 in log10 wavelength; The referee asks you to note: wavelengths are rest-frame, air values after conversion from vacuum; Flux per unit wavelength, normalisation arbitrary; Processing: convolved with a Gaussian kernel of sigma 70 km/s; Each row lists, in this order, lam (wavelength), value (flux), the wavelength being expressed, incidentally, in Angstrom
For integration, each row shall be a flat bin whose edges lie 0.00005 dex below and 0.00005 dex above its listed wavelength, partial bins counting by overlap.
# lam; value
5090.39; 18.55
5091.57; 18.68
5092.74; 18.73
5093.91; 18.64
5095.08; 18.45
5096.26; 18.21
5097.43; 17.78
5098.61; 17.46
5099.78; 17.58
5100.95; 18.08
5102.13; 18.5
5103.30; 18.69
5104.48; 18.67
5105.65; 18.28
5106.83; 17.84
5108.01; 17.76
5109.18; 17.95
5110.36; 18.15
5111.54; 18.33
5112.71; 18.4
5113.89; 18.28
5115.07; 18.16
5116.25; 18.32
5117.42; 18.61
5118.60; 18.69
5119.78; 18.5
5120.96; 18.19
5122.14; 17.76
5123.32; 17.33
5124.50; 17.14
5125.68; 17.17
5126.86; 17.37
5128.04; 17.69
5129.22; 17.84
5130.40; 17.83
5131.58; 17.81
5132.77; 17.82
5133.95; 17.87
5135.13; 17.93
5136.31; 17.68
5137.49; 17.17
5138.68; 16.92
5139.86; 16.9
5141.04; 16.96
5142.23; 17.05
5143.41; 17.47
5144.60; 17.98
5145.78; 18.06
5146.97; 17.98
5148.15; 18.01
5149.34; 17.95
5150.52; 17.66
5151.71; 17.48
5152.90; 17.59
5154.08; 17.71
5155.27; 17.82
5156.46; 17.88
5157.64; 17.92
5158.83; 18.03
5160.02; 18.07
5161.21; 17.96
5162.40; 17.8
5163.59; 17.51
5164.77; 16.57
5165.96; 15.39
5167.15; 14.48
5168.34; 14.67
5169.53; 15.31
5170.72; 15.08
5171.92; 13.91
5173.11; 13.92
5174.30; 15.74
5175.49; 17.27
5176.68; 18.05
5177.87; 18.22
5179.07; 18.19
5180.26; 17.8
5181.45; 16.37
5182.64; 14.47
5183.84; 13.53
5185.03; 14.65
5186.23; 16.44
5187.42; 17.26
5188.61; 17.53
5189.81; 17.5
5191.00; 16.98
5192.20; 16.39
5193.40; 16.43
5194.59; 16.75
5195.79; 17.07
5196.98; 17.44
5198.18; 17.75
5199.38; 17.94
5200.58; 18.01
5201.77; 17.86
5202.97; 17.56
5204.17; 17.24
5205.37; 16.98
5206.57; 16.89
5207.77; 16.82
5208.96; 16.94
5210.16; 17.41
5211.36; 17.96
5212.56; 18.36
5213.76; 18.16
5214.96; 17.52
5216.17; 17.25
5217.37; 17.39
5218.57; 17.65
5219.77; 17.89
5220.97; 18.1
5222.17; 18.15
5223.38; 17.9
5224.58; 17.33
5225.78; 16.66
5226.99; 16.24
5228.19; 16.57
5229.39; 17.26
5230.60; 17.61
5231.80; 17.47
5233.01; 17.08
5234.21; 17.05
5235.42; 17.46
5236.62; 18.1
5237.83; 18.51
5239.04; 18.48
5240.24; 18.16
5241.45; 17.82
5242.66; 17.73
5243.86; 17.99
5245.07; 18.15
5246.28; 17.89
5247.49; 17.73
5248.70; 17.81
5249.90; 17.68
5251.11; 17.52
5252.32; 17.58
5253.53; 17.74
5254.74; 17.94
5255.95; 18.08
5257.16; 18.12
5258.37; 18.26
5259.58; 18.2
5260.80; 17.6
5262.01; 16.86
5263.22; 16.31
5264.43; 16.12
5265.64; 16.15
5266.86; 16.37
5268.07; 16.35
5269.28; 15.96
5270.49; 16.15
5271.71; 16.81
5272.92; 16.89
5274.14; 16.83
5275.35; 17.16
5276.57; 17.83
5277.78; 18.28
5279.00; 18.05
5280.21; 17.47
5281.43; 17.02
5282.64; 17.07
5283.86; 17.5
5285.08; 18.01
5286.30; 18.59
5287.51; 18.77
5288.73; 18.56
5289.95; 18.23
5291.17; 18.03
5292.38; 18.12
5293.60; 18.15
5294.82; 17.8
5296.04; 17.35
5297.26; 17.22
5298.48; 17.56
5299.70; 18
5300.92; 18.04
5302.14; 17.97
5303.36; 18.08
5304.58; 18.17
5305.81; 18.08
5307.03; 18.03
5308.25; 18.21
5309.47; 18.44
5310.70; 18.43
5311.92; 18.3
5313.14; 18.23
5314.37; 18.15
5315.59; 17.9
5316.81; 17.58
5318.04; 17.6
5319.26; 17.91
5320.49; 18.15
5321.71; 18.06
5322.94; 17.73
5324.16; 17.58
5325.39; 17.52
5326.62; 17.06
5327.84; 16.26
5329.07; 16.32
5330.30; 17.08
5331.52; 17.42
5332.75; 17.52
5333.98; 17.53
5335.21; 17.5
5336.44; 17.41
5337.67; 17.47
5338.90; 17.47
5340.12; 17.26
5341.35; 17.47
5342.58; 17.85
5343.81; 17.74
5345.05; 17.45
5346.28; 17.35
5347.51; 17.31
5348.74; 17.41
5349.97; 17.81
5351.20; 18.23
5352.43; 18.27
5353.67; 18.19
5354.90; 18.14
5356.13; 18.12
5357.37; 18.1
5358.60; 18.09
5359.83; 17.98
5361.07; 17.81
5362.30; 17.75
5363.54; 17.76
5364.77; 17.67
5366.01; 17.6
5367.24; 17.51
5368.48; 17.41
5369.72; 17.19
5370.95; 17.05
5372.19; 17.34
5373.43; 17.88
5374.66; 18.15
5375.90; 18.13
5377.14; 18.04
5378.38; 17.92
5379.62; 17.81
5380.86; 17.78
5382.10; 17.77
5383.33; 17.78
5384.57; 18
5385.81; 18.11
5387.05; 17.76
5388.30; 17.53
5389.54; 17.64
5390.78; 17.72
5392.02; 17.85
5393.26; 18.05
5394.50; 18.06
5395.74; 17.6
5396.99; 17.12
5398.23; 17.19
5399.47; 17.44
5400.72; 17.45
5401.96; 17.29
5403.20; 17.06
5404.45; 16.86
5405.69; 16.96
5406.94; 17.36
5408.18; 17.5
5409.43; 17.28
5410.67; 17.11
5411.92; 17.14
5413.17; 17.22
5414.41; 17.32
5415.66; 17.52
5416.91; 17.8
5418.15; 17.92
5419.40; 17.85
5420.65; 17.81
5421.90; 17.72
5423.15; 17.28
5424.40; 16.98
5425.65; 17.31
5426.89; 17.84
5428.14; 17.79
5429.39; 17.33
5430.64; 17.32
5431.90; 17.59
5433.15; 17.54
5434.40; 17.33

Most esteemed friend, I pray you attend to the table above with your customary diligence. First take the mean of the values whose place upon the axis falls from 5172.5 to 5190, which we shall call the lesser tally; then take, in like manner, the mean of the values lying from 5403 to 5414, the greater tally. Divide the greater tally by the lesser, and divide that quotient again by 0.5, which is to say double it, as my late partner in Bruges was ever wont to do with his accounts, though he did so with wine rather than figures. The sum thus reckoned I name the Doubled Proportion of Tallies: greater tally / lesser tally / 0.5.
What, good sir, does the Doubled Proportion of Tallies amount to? 2.09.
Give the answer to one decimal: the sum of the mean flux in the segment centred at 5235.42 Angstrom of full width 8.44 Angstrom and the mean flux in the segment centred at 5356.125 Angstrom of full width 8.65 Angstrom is 35.9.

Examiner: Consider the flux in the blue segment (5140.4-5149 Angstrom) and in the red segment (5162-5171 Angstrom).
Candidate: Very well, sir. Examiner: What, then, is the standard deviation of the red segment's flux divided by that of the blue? 2.7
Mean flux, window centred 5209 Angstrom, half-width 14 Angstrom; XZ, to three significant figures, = 17.6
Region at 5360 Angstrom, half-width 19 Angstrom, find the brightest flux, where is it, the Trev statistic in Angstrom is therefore 5352.43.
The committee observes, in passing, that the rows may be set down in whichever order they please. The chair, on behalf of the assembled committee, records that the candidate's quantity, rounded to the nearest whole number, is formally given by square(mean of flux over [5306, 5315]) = 333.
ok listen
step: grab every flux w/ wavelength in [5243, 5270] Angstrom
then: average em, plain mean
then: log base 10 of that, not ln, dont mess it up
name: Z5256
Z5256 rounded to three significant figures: 1.24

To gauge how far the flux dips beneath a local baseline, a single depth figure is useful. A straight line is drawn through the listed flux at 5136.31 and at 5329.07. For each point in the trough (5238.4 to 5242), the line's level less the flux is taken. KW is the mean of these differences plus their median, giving -2.4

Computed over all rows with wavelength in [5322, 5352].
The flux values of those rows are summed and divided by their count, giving 17.4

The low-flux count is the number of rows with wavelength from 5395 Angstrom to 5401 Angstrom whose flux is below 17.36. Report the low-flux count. 2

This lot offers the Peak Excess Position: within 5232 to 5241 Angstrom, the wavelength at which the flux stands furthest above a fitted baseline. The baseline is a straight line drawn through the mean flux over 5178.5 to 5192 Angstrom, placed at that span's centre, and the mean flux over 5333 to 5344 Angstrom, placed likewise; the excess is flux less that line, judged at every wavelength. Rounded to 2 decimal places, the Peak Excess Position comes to 5237.83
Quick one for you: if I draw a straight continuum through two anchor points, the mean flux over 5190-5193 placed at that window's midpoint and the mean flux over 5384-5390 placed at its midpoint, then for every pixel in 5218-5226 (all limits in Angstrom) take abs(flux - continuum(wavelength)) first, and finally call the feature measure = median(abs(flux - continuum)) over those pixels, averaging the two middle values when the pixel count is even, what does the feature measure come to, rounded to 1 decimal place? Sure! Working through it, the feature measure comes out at 1.0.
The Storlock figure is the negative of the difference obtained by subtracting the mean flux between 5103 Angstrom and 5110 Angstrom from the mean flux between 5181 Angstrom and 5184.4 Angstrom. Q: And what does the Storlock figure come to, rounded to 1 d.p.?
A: 3.4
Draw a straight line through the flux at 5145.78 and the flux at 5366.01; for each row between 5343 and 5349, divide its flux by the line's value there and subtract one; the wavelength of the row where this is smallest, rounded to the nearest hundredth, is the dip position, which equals 5347.51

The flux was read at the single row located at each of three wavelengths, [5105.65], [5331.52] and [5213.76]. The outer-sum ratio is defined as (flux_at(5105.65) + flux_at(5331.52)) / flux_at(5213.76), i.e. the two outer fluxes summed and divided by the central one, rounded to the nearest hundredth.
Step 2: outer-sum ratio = 1.97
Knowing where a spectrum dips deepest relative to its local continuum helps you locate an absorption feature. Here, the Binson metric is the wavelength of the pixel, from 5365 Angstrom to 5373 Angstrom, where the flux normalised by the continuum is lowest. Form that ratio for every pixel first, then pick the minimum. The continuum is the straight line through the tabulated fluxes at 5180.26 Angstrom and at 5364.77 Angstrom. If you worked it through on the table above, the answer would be 5370.95 Angstrom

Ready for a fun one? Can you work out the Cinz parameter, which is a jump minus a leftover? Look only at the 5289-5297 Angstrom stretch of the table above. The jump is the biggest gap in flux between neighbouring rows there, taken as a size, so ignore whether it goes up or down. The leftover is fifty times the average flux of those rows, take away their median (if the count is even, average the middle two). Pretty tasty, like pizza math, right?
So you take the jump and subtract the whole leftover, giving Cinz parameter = -879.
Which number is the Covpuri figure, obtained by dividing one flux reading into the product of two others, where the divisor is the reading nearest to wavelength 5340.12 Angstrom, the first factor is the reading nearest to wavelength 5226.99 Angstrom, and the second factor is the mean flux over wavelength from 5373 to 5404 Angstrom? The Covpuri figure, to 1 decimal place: 16.7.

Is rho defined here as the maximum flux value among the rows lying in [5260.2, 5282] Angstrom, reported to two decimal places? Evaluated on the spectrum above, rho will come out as 18.28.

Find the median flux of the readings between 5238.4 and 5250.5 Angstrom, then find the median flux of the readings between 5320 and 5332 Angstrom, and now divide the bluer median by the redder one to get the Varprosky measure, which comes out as 1.02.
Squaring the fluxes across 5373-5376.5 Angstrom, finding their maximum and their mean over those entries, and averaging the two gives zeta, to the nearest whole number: 328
